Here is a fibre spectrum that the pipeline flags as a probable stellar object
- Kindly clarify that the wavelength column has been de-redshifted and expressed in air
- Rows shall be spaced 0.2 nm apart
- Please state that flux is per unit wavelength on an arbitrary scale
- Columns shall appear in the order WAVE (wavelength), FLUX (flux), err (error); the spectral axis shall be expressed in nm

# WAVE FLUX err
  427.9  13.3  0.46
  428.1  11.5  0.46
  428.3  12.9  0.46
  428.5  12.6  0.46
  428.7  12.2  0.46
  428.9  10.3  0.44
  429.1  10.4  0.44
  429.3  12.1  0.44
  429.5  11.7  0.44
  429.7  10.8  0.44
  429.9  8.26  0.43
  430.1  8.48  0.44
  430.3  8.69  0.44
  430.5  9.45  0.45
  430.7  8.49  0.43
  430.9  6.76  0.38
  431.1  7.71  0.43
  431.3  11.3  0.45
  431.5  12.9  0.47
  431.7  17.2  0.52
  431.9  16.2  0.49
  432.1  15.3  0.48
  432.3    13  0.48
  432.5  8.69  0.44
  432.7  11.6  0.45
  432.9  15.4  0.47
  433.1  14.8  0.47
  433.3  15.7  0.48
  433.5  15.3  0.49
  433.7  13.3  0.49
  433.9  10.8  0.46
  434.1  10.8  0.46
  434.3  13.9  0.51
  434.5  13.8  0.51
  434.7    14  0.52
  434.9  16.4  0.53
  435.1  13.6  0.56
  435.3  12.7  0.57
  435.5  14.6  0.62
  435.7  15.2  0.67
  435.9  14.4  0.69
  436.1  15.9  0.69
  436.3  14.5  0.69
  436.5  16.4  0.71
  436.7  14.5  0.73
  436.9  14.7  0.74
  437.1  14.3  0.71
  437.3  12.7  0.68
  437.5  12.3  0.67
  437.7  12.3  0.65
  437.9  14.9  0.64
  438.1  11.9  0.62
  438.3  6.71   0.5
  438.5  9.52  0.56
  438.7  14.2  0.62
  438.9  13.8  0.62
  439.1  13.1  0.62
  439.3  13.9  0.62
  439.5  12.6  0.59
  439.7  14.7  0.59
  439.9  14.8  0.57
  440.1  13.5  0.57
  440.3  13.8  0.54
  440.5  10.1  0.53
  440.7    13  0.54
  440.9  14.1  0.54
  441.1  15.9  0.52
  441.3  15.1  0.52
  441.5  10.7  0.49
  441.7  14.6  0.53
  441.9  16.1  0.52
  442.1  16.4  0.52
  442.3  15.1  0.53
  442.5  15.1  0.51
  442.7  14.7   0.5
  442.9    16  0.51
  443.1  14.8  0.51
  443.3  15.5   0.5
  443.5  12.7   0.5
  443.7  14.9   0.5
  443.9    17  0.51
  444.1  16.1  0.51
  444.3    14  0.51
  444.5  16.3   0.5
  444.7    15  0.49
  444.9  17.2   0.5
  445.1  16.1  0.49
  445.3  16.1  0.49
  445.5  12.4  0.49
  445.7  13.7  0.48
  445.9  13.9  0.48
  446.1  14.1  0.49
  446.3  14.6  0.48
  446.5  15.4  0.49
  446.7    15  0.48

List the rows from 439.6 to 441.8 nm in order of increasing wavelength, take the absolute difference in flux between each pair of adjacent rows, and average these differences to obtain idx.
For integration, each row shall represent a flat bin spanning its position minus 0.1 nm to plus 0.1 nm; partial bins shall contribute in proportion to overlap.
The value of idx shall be 2.0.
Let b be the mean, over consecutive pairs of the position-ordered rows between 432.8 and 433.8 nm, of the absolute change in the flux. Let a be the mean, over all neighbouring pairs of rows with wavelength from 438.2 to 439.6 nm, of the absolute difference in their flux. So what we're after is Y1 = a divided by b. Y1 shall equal 1.8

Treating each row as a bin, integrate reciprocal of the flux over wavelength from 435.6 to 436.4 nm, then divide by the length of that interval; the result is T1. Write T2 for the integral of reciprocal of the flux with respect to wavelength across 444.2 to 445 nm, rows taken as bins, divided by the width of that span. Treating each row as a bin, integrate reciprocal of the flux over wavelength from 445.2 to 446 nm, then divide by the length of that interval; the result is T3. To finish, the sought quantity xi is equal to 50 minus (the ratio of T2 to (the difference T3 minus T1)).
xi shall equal 37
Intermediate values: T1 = 0.067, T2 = 0.064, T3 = 0.072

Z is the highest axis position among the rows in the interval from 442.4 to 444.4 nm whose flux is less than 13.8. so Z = 443.5 nm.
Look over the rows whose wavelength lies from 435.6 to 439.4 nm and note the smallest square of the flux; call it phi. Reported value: 45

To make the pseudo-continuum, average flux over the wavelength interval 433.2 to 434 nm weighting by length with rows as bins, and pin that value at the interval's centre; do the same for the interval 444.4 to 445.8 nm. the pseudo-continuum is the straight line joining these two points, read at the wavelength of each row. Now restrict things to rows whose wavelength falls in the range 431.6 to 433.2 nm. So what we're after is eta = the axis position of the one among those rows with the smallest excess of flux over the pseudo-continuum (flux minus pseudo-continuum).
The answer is 432.5 nm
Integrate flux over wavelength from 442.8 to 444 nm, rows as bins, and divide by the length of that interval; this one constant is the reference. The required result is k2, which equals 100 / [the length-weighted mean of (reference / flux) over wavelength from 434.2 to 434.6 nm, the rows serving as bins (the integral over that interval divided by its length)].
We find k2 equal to 91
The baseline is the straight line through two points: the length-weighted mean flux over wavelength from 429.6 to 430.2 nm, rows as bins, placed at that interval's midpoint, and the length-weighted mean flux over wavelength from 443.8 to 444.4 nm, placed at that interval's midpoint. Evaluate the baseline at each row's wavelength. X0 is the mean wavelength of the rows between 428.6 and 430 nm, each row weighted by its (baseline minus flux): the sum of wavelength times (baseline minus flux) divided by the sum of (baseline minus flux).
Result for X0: 429.12 nm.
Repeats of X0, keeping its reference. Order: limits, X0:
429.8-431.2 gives 430.69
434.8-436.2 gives 435.50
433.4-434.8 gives 434.07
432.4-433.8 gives 433.29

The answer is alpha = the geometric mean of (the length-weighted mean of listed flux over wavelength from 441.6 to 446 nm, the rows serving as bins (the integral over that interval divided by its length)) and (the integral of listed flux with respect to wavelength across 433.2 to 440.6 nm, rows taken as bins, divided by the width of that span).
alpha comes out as 14.3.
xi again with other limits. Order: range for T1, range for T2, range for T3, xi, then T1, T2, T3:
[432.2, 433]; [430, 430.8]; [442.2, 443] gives 56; 0.086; 0.114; 0.066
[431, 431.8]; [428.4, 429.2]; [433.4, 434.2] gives 63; 0.088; 0.089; 0.081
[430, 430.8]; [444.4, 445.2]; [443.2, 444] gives 51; 0.114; 0.062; 0.067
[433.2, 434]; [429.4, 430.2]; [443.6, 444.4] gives 61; 0.074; 0.104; 0.065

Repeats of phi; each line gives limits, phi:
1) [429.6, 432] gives 46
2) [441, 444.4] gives 114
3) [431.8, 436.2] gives 76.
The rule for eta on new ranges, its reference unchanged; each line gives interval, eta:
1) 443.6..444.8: 444.3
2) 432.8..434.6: 434.1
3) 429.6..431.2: 430.9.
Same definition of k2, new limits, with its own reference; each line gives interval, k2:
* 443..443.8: 95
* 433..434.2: 87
